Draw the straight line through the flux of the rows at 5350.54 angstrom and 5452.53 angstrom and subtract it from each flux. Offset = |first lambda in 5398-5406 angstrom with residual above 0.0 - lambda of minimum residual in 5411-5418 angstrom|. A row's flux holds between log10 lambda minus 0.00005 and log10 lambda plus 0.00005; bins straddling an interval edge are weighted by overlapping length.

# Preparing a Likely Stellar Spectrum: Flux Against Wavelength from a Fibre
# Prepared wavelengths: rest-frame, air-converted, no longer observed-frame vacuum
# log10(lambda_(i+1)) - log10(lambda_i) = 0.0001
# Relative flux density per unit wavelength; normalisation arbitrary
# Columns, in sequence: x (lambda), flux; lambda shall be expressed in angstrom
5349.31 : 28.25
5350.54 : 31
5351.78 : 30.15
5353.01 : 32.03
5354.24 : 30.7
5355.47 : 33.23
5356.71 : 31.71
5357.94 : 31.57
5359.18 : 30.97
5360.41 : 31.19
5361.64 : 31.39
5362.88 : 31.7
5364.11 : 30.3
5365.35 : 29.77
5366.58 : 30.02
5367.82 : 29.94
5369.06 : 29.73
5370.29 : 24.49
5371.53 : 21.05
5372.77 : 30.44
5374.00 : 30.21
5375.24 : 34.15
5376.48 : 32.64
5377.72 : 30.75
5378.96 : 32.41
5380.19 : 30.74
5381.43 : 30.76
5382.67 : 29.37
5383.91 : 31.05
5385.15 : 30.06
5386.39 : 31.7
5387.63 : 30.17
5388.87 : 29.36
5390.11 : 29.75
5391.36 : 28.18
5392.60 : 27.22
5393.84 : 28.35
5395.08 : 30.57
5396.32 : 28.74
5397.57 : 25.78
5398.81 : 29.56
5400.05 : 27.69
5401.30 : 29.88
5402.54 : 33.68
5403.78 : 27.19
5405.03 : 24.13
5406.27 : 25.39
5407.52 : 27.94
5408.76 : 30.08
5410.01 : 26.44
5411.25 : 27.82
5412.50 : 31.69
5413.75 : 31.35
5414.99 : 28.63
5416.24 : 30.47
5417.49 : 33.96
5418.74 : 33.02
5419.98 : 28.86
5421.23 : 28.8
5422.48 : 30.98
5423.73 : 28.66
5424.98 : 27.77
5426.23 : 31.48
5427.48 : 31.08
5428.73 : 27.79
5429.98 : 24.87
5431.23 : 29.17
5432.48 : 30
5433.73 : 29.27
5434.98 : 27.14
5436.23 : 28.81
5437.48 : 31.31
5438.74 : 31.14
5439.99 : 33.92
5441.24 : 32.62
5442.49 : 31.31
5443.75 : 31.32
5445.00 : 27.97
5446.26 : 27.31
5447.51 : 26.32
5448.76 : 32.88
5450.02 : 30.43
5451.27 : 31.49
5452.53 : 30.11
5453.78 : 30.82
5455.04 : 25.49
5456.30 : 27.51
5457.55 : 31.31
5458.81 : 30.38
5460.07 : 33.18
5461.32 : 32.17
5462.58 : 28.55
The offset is 8.7 angstrom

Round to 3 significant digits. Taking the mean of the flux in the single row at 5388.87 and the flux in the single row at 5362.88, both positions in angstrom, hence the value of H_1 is 30.5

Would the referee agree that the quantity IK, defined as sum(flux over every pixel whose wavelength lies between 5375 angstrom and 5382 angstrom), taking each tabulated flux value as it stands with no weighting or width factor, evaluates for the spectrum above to 191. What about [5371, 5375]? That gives 82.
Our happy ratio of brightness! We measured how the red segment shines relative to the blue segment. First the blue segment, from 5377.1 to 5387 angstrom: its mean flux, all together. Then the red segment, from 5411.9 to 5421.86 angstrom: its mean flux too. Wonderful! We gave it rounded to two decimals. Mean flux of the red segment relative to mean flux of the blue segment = 1.00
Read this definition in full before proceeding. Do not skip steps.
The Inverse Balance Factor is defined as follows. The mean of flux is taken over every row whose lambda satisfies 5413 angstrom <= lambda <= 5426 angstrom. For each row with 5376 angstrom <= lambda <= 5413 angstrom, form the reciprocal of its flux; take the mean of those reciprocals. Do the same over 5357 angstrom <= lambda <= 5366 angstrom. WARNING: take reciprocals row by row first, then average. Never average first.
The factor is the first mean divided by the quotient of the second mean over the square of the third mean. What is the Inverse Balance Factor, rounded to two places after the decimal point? 0.92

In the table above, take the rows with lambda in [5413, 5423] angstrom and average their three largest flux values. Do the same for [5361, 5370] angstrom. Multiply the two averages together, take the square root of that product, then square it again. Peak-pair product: 1020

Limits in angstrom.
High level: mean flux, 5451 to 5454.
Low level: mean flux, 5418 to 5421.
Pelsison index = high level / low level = 1.00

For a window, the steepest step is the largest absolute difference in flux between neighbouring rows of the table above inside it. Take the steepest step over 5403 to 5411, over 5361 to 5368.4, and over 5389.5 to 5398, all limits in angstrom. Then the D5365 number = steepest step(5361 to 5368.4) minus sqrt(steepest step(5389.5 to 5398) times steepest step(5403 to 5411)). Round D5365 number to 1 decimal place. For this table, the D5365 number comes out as -1.9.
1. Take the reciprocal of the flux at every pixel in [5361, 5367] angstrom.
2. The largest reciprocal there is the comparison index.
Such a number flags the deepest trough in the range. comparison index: 0.0336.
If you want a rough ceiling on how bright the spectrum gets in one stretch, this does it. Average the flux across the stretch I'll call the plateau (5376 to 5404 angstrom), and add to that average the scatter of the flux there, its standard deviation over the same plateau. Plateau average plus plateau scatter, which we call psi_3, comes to 31.7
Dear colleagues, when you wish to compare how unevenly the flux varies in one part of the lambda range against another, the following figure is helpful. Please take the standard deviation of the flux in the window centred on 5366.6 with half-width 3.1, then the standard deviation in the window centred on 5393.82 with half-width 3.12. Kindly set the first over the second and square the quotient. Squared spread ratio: 0.03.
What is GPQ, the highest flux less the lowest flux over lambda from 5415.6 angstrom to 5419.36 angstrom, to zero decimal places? 3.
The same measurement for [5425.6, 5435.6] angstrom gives 7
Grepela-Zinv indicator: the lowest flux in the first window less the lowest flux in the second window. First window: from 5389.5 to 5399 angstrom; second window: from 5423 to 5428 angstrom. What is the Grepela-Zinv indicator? -2.0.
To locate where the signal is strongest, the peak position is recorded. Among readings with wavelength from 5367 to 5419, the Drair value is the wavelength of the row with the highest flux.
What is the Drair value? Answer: 5375.24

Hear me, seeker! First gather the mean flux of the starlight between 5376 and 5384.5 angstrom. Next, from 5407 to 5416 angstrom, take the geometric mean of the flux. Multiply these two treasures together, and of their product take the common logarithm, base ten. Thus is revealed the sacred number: 2.96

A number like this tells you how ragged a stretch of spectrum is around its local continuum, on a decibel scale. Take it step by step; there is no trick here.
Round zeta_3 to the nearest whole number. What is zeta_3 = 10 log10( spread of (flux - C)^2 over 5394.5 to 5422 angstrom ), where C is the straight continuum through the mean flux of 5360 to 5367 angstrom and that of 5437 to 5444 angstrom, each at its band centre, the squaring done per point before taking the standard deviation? 11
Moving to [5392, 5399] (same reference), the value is 10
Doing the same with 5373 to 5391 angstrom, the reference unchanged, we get 4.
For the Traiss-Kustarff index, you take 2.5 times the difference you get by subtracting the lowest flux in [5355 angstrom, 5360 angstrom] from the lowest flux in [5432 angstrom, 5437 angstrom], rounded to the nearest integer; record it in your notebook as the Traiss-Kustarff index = -10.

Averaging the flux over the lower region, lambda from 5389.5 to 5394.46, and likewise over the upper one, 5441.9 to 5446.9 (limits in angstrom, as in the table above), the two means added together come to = 58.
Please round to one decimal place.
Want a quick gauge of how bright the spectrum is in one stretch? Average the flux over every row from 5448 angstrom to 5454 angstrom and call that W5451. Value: 31.1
